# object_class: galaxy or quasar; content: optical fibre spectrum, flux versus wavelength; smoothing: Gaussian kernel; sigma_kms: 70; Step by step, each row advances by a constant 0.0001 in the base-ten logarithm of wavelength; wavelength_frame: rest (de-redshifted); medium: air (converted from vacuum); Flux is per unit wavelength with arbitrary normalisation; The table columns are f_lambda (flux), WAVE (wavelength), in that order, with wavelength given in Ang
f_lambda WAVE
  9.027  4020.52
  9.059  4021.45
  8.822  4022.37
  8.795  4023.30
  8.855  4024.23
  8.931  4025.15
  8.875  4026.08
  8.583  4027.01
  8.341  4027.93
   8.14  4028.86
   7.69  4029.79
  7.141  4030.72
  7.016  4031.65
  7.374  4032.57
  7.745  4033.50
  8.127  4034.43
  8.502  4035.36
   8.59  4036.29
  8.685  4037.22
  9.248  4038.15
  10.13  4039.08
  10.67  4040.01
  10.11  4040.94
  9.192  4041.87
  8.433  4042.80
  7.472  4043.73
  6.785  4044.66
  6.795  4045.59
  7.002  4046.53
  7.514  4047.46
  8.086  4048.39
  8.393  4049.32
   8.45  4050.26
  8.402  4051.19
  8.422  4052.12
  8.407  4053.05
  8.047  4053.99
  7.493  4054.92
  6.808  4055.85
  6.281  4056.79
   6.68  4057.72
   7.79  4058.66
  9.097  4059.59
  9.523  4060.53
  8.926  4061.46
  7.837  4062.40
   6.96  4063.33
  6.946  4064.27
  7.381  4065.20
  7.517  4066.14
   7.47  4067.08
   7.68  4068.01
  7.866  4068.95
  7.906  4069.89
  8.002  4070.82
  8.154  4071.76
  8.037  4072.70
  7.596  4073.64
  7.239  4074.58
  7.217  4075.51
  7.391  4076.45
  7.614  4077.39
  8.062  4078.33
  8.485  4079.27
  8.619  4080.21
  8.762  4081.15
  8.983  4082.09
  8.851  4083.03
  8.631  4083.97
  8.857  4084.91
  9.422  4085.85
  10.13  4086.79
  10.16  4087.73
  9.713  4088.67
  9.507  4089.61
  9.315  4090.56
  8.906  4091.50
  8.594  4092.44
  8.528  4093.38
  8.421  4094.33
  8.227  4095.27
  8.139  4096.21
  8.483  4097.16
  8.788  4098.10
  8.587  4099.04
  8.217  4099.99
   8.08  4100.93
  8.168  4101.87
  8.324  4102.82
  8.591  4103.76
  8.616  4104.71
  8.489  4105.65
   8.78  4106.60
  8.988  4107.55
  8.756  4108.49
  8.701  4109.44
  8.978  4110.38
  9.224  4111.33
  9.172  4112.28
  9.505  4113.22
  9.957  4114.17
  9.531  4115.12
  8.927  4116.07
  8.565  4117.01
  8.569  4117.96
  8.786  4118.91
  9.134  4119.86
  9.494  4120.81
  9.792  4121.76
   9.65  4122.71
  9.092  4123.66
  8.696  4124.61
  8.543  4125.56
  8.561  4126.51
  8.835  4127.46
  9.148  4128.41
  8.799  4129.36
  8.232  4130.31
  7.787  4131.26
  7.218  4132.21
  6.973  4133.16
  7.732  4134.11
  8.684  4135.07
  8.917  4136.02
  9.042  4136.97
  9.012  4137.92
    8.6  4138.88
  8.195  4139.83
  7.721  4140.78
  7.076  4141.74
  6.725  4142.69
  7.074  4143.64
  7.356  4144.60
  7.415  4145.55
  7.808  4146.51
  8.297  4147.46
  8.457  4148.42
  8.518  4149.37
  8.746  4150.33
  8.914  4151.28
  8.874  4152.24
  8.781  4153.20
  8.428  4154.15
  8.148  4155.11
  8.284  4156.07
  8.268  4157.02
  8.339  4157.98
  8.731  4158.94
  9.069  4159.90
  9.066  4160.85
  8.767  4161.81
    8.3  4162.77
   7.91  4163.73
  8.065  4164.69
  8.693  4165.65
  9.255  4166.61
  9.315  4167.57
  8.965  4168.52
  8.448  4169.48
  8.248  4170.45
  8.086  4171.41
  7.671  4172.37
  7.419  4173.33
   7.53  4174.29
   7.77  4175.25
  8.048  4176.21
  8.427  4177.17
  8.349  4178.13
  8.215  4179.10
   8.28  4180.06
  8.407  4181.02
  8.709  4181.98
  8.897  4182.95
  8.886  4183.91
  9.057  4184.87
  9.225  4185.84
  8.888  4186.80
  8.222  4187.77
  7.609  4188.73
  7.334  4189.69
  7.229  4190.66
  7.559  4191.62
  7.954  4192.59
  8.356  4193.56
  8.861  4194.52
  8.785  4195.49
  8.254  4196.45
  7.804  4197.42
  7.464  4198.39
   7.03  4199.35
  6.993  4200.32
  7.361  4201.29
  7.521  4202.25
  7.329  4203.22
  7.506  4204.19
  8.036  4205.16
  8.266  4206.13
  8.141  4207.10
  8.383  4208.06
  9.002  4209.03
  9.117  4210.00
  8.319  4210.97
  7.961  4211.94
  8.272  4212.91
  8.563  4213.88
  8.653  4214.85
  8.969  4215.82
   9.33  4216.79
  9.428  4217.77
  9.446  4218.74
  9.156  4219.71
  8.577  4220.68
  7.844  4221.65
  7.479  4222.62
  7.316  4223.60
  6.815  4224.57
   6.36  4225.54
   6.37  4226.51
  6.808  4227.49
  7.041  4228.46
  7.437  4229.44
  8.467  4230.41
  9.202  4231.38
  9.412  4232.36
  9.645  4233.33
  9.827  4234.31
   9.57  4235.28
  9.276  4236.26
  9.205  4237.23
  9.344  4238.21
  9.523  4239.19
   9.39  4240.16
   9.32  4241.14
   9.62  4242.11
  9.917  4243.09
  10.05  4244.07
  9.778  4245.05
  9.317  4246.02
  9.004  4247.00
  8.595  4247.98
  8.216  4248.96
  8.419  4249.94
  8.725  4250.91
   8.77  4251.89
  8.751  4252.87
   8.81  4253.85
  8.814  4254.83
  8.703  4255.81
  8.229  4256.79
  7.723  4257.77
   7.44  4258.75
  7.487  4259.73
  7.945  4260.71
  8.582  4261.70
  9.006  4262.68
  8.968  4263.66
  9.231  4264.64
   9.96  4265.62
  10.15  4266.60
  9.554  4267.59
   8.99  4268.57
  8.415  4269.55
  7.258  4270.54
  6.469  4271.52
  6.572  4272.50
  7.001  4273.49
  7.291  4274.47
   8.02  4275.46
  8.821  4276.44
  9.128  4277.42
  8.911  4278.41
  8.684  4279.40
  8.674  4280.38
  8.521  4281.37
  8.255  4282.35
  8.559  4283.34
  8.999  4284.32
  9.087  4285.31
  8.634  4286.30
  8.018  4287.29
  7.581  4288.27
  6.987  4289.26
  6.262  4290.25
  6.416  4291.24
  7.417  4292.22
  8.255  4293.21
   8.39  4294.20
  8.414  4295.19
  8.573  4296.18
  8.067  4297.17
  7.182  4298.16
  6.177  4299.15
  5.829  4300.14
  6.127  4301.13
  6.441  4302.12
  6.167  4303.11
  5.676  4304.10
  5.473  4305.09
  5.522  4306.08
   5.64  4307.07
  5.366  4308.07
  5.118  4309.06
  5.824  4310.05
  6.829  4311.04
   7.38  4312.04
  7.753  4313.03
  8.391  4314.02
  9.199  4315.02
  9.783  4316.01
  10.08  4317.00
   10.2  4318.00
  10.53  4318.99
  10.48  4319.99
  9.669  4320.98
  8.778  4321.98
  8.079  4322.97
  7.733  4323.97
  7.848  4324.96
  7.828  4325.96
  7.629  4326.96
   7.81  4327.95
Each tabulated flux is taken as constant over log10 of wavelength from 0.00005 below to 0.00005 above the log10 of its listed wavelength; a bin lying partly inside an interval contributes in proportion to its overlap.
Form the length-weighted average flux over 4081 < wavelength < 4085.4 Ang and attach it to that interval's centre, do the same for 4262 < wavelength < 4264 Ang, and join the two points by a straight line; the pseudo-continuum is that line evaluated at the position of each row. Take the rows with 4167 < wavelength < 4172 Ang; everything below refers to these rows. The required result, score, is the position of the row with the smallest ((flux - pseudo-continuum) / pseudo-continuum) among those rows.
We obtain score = 4171.41 Ang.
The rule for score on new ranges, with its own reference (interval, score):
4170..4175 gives 4173.33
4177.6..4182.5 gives 4179.10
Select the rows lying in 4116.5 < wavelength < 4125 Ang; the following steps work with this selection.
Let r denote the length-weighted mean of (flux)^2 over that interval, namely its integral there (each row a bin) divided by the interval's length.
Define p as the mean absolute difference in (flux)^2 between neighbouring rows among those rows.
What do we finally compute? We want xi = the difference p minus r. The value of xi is -77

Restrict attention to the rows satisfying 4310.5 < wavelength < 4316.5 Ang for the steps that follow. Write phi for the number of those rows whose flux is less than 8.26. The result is 3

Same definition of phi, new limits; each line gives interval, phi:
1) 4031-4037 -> 4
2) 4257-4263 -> 4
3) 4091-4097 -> 2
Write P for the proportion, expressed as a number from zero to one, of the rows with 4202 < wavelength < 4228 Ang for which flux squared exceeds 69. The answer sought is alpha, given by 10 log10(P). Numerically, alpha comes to -3.5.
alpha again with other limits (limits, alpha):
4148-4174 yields -2.0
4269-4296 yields -3.2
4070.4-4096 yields -2.0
